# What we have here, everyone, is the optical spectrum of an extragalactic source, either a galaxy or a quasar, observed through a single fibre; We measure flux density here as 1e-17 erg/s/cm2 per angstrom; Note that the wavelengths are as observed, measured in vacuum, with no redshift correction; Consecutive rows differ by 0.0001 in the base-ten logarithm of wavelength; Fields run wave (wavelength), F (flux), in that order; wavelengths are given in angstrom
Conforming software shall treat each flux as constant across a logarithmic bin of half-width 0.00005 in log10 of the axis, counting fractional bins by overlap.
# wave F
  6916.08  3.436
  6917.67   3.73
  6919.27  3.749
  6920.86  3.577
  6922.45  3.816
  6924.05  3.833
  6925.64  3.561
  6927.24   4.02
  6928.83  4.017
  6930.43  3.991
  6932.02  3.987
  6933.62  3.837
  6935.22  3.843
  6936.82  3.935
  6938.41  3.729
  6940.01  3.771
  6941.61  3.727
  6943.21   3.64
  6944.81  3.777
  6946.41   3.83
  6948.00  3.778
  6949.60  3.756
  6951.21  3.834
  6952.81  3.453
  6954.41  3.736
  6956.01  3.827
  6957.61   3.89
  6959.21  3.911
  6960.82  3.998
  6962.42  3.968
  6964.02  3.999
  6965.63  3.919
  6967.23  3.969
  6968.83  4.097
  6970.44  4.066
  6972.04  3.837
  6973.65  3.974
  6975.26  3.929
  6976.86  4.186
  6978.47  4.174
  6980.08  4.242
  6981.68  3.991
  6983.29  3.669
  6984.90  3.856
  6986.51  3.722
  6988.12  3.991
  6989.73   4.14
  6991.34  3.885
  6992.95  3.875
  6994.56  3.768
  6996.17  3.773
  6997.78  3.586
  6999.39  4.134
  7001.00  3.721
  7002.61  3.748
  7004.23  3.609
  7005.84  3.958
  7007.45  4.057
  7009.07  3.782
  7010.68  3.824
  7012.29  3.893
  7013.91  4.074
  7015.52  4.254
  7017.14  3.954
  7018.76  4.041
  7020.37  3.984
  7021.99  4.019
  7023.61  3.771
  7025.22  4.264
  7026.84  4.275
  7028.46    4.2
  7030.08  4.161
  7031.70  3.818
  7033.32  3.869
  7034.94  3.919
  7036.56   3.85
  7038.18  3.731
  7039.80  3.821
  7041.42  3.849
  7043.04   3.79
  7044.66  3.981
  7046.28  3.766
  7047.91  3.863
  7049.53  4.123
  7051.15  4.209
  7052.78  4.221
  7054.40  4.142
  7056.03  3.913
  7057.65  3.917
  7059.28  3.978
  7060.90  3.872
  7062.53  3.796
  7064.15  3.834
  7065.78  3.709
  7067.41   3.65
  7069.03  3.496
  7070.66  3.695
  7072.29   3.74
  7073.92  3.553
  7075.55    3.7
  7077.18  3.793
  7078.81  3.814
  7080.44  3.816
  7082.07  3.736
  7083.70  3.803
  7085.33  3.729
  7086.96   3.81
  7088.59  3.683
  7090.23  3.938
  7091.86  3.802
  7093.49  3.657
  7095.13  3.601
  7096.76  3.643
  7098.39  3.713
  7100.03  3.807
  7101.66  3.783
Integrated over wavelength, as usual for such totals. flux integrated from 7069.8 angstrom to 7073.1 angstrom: 12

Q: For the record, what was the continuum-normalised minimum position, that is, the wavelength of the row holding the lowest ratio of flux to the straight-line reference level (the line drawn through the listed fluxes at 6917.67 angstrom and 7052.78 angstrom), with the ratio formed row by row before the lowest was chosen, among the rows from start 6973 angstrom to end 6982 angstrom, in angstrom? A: 6975.26 angstrom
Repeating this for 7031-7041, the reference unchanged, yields 7038.18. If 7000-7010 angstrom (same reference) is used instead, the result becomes 7004.23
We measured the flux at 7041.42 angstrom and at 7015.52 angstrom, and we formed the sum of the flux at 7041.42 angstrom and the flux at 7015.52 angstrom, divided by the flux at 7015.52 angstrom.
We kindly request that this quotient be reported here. 1.90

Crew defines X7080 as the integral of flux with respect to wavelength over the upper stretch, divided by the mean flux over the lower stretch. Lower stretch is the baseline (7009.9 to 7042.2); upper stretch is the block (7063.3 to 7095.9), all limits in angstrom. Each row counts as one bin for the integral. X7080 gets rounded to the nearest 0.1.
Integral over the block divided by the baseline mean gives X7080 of 30.5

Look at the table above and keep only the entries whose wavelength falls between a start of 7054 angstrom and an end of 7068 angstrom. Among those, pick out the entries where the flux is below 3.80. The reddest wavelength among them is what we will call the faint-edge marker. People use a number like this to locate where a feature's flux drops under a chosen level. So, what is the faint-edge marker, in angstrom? 7067.41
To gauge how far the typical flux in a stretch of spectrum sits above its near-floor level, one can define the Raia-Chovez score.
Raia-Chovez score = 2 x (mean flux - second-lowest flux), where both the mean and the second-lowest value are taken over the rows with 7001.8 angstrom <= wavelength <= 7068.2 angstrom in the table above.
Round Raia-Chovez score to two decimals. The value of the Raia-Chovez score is 0.58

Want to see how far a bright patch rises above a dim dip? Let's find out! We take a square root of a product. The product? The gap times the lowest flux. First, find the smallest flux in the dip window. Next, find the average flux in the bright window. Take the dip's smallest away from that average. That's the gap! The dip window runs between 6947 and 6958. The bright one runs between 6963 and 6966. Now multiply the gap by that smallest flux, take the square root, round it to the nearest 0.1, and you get 1.3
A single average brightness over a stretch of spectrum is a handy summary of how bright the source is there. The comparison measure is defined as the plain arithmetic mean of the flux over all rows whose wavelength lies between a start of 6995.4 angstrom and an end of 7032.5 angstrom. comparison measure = 3.95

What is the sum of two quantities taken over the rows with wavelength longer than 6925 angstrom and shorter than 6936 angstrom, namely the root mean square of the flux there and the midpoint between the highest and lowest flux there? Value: 7.7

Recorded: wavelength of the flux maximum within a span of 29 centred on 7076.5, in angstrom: 7090.23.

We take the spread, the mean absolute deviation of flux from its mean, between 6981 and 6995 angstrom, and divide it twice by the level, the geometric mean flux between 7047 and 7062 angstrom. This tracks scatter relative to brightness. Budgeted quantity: 0.007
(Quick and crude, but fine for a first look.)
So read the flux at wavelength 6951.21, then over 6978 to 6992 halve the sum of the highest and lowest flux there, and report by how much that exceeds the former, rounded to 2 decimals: 0.12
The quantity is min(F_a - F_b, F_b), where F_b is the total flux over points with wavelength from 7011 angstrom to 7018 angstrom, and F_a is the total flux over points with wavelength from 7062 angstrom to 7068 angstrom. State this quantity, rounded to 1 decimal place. -1.2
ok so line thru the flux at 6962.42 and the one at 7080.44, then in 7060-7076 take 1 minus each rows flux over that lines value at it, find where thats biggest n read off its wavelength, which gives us 7069.03 angstrom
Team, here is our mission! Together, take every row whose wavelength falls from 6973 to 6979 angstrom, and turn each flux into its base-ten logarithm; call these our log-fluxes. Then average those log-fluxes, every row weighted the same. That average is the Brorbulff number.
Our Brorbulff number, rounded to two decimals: 0.61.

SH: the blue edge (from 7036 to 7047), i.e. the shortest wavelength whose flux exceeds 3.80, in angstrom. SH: 7036.56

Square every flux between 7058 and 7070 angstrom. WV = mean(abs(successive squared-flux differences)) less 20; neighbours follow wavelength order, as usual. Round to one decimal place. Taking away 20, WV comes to -19.3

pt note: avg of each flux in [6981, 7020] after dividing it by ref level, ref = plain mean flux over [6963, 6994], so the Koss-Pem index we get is 0.98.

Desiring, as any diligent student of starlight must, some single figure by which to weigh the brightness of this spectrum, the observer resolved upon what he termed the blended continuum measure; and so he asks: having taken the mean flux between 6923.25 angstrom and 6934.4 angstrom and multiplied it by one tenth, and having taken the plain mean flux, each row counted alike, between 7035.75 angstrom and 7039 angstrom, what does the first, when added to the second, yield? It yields 4.18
